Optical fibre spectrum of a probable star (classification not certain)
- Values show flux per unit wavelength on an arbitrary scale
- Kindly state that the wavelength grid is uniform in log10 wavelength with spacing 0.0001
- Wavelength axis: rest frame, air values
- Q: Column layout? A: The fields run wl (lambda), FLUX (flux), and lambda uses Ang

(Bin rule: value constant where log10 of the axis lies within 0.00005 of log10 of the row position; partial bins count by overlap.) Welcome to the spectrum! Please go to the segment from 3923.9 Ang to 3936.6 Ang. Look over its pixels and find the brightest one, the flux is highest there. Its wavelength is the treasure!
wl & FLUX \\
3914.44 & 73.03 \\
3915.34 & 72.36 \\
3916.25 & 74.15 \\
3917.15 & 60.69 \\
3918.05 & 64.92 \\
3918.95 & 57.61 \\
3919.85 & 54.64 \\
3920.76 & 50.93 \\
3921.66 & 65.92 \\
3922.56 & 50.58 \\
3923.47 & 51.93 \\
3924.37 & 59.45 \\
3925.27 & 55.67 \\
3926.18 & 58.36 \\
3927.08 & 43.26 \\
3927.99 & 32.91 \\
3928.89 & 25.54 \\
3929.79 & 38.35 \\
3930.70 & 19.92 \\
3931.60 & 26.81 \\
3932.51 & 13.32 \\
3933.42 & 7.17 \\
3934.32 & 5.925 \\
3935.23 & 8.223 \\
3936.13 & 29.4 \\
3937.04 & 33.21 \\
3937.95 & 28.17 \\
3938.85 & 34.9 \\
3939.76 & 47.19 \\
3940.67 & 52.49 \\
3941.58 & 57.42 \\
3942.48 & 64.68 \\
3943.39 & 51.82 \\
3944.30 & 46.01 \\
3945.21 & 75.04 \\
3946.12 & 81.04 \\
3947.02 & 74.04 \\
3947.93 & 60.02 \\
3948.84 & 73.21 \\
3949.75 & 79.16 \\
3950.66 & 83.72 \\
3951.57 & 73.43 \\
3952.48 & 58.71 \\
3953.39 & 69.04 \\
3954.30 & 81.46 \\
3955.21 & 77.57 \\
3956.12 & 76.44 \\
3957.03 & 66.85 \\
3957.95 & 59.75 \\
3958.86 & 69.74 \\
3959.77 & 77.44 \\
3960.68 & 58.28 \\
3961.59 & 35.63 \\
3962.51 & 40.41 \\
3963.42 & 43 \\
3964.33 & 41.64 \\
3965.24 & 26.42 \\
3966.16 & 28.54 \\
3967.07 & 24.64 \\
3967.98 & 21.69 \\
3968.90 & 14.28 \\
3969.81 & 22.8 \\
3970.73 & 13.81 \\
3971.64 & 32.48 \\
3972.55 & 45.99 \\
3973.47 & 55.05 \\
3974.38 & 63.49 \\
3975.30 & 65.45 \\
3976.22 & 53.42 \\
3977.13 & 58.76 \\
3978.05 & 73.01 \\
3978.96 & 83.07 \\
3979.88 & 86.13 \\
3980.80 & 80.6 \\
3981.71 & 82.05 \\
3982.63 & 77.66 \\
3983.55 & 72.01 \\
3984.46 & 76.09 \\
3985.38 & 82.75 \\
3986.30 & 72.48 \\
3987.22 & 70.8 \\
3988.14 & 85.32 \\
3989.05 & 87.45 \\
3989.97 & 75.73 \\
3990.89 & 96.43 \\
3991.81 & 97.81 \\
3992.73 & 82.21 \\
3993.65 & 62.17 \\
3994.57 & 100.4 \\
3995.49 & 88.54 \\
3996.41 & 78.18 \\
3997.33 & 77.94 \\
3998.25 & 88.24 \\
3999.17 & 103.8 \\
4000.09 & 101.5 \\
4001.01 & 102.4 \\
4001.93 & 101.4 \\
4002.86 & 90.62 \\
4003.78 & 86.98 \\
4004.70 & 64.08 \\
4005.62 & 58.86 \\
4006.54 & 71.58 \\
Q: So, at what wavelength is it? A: 3924.37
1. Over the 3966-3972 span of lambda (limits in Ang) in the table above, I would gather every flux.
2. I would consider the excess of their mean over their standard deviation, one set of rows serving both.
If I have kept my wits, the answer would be 16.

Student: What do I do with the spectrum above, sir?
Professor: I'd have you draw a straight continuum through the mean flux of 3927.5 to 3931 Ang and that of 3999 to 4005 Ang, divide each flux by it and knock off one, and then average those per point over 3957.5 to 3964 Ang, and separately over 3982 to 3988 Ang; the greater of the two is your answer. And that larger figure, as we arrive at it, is -0.03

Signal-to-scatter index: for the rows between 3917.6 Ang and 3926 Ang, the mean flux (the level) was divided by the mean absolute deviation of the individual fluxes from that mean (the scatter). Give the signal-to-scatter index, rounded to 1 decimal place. 12.5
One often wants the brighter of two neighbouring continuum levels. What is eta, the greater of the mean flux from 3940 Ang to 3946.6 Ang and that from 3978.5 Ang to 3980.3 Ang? 85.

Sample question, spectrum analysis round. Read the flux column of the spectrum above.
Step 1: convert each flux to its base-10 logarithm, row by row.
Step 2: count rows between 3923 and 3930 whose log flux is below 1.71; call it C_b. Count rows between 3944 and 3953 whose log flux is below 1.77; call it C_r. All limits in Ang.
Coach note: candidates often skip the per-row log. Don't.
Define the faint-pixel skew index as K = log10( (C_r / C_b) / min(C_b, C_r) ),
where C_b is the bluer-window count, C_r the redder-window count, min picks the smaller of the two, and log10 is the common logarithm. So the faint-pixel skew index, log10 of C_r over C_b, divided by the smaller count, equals -0.60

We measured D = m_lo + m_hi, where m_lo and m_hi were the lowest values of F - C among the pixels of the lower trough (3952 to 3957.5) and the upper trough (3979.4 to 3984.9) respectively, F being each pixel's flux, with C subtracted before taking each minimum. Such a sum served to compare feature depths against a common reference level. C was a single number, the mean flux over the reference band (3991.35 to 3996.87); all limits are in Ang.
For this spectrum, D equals -39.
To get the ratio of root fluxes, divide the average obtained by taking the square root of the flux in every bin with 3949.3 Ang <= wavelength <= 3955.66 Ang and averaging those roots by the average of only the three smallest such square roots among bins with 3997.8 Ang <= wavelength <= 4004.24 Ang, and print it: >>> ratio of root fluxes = 0.92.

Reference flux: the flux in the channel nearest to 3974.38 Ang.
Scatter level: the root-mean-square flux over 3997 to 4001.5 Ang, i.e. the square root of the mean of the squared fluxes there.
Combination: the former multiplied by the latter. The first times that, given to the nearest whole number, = 6051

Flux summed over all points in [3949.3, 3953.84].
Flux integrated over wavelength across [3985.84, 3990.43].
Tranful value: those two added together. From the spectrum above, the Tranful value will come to 724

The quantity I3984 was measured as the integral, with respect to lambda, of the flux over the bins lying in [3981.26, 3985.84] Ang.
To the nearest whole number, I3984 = 358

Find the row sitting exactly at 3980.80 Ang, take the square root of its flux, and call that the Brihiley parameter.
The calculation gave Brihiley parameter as 9.0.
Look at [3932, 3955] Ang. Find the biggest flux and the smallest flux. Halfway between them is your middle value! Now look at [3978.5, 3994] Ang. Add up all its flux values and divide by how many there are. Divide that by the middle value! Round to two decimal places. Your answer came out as 1.80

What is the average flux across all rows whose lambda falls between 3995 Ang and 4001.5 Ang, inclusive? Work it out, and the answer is 92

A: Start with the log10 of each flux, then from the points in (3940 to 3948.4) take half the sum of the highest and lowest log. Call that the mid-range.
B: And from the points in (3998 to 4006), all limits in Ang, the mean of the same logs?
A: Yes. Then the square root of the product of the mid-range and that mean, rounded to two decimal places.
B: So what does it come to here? 1.86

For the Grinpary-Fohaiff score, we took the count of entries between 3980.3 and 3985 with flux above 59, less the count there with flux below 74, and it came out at 4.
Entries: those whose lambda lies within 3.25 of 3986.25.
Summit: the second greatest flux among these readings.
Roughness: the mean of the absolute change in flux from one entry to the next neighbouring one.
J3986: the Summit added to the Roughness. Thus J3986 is 92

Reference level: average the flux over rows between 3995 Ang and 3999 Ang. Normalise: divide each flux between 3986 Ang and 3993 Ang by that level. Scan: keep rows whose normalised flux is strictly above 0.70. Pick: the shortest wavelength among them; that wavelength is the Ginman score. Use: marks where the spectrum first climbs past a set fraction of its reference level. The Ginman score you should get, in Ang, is 3986.30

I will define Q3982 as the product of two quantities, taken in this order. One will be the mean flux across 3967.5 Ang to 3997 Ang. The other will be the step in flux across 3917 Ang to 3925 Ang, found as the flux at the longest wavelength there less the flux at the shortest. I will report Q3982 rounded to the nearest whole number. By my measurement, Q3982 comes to -84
